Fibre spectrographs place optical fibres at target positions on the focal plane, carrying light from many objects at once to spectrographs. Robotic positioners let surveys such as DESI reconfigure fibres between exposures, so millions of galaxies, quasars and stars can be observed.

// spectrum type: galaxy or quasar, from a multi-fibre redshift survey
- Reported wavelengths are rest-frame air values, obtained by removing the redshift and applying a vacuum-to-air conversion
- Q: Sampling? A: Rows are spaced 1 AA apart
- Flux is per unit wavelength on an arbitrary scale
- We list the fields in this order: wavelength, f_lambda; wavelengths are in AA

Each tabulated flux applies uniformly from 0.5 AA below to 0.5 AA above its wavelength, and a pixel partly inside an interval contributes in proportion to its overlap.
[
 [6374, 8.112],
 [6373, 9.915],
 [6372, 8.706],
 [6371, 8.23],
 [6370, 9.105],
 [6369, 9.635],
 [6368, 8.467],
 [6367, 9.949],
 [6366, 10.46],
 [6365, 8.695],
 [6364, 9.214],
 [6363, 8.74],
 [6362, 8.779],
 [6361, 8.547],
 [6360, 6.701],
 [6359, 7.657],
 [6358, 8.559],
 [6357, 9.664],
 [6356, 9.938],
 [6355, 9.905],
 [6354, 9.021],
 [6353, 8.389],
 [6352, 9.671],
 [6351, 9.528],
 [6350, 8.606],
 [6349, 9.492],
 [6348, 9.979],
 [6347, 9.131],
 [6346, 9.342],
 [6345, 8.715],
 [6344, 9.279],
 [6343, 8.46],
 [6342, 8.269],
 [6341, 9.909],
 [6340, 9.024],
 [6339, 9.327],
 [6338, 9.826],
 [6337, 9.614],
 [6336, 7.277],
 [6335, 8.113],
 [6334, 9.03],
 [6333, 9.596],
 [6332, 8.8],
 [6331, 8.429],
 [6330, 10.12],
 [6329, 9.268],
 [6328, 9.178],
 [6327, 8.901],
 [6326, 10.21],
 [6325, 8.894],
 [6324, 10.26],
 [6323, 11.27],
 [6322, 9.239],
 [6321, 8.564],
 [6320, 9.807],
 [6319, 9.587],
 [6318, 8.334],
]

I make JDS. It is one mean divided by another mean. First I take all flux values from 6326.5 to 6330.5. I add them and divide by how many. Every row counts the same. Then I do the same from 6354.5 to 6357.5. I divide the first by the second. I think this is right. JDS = 0.95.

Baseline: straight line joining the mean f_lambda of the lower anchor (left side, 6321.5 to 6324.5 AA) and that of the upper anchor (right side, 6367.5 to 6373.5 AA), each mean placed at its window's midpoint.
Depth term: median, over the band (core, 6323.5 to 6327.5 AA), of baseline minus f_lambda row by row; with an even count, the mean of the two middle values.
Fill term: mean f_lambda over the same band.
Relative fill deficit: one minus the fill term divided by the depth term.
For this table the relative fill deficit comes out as -15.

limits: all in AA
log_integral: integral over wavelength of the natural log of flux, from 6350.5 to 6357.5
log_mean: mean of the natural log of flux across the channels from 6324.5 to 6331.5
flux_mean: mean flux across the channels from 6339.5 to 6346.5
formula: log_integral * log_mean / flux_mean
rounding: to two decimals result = 3.89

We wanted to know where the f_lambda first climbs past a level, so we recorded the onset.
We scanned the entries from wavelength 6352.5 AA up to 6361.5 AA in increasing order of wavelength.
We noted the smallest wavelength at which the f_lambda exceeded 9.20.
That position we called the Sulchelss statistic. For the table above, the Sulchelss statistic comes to 6355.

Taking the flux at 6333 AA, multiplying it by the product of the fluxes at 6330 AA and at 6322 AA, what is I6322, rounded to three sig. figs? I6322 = 897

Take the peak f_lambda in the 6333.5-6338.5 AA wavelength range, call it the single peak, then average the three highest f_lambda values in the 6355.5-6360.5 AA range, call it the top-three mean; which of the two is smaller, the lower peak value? 9.39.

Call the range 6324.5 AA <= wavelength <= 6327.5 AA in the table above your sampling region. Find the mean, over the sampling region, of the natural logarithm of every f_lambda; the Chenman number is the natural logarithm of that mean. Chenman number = 0.803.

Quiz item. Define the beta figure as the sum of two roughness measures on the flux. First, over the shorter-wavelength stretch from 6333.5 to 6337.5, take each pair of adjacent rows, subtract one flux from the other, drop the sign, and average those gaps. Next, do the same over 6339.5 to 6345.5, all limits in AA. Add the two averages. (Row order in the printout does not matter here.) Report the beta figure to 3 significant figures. 2.18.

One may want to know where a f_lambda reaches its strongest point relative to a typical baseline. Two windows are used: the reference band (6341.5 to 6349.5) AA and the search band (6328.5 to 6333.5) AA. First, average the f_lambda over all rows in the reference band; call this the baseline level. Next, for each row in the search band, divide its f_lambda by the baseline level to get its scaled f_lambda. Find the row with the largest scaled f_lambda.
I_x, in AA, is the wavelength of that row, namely 6330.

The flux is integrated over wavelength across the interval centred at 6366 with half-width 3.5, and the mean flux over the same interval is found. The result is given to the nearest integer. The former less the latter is 56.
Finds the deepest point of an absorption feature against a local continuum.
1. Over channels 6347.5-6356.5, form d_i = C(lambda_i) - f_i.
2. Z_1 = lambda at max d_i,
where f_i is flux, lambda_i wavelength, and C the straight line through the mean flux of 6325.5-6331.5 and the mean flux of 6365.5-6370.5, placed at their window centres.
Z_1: 6353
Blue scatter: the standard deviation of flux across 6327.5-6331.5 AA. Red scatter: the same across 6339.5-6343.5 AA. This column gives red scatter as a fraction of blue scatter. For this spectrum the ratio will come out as 1.1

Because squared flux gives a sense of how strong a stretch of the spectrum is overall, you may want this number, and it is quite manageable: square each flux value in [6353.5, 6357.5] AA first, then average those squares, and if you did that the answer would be 93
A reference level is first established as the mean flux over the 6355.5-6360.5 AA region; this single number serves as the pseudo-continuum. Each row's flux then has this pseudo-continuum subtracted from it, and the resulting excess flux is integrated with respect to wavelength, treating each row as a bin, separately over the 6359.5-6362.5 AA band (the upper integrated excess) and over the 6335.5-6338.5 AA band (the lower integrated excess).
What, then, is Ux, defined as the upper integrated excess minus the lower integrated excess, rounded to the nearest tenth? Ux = -2.7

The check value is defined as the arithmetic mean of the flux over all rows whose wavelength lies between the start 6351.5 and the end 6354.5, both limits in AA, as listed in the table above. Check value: 9.0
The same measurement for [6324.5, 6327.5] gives 9.3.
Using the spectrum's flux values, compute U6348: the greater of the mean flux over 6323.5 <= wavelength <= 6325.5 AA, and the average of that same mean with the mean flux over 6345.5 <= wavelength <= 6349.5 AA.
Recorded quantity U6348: 9.6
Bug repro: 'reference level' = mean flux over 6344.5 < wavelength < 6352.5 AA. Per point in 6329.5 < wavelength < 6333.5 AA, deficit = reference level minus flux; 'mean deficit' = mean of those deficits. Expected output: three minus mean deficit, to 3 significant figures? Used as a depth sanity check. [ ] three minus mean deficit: 2.93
